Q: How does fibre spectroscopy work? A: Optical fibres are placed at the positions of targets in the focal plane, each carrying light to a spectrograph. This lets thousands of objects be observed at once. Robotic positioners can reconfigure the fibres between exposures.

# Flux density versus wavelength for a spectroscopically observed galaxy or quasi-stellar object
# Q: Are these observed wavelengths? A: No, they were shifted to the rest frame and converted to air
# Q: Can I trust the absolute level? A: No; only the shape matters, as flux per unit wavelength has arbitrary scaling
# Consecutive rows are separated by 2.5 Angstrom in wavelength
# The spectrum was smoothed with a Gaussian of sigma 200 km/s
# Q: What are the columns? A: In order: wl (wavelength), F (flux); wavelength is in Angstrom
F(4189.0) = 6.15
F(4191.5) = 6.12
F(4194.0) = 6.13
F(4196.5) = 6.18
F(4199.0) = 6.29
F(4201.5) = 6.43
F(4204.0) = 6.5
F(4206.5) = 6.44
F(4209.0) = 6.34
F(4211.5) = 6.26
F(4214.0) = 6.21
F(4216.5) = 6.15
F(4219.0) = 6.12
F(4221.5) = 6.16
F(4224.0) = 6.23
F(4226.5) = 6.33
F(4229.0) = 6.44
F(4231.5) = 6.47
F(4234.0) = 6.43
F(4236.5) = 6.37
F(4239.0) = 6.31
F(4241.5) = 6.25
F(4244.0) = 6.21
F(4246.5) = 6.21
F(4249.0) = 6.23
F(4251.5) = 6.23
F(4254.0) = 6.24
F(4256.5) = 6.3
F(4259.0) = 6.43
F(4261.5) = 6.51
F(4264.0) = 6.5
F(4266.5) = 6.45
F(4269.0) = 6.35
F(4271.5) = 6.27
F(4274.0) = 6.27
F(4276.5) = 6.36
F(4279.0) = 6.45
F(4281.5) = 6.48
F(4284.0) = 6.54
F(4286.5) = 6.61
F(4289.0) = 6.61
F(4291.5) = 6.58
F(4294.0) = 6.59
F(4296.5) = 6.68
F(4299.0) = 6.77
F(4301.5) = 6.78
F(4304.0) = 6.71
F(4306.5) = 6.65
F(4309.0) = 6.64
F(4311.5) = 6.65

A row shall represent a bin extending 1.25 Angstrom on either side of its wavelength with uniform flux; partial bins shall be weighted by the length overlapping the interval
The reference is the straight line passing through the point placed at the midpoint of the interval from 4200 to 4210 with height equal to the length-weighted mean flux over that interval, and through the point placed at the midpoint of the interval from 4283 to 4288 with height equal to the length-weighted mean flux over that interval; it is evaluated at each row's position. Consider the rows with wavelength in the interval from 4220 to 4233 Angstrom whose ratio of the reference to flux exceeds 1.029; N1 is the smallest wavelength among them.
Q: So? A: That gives 4221.5 Angstrom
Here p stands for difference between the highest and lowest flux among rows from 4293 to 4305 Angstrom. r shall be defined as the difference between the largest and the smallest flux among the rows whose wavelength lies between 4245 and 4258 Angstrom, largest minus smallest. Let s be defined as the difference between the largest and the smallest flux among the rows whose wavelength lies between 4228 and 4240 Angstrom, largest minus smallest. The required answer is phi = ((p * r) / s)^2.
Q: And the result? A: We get 0.011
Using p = 0.19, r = 0.09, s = 0.16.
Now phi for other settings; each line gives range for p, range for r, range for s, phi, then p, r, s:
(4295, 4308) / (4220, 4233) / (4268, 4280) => 0.050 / 0.13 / 0.31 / 0.18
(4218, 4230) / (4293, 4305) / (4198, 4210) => 0.084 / 0.32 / 0.19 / 0.21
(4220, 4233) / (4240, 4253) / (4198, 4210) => 0.003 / 0.31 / 0.04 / 0.21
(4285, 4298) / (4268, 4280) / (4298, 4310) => 0.017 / 0.10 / 0.18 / 0.14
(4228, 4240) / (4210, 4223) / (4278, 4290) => 0.020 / 0.16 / 0.14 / 0.16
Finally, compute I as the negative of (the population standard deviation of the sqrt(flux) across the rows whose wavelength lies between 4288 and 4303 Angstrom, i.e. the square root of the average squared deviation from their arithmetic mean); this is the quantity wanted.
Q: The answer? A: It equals -0.0158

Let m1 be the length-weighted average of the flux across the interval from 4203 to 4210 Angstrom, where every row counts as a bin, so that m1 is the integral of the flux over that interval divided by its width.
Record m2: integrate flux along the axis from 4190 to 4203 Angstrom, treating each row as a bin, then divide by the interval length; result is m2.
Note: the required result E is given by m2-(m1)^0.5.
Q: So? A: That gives 3.70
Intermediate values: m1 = 6.43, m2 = 6.23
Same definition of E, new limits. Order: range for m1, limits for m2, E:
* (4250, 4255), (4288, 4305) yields 4.18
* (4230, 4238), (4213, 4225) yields 3.64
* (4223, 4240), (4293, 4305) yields 4.18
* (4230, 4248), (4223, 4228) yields 3.78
